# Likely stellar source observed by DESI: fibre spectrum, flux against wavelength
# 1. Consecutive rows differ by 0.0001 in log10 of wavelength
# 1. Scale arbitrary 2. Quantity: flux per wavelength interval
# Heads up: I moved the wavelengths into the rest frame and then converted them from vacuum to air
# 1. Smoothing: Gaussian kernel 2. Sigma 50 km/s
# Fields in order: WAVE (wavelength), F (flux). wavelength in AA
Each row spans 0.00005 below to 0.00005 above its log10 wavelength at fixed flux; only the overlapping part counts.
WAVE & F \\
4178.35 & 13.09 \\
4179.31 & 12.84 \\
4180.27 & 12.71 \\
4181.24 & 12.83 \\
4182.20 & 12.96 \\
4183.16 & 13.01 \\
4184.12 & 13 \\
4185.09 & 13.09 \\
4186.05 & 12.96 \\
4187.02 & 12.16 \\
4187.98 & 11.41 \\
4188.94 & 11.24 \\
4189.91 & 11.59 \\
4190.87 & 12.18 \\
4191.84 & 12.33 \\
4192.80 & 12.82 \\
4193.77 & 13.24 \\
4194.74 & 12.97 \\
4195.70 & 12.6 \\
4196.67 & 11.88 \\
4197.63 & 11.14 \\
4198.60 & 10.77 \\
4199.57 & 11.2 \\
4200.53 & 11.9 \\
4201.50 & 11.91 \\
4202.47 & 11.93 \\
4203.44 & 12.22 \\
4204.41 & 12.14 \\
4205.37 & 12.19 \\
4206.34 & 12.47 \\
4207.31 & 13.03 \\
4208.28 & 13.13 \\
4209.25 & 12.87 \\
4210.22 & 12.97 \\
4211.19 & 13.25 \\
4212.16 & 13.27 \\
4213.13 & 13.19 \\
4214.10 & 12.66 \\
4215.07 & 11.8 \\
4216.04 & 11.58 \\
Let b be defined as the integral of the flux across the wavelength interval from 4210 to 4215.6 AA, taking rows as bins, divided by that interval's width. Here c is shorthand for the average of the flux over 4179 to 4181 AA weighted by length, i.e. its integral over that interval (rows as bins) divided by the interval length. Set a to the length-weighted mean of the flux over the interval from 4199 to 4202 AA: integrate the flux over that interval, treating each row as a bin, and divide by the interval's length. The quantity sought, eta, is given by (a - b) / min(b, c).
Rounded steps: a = 11.6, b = 12.8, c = 12.7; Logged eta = -0.094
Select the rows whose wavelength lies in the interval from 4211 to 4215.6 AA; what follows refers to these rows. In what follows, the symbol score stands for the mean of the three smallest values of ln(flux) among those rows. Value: 2.53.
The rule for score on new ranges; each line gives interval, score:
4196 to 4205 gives 2.40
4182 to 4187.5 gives 2.54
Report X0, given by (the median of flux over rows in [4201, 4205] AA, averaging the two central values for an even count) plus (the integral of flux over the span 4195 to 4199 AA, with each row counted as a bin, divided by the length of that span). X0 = 23.7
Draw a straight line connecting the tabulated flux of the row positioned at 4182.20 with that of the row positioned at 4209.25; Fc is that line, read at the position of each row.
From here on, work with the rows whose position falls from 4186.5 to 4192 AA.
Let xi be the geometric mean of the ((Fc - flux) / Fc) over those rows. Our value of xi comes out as 0.080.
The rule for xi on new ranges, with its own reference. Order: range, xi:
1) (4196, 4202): 0.106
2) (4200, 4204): 0.069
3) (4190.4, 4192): 0.052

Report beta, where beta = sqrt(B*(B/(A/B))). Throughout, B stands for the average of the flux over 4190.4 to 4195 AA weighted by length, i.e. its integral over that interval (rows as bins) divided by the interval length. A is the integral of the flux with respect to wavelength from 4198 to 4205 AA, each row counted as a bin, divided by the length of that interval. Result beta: 13.2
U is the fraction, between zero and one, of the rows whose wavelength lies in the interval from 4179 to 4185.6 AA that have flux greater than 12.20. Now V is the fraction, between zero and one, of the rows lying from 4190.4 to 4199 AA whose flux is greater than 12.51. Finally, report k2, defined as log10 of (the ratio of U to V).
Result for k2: 0.35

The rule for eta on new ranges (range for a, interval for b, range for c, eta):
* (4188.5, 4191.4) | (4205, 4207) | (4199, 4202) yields -0.062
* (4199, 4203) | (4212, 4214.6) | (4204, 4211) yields -0.102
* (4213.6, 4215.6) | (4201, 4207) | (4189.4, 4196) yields 0.006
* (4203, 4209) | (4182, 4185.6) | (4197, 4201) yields -0.043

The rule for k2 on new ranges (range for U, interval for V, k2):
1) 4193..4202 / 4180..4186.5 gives -0.48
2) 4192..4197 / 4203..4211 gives 0.20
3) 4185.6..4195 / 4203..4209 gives 0.18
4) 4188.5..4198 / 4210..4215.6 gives -0.22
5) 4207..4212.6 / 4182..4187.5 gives 0.08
